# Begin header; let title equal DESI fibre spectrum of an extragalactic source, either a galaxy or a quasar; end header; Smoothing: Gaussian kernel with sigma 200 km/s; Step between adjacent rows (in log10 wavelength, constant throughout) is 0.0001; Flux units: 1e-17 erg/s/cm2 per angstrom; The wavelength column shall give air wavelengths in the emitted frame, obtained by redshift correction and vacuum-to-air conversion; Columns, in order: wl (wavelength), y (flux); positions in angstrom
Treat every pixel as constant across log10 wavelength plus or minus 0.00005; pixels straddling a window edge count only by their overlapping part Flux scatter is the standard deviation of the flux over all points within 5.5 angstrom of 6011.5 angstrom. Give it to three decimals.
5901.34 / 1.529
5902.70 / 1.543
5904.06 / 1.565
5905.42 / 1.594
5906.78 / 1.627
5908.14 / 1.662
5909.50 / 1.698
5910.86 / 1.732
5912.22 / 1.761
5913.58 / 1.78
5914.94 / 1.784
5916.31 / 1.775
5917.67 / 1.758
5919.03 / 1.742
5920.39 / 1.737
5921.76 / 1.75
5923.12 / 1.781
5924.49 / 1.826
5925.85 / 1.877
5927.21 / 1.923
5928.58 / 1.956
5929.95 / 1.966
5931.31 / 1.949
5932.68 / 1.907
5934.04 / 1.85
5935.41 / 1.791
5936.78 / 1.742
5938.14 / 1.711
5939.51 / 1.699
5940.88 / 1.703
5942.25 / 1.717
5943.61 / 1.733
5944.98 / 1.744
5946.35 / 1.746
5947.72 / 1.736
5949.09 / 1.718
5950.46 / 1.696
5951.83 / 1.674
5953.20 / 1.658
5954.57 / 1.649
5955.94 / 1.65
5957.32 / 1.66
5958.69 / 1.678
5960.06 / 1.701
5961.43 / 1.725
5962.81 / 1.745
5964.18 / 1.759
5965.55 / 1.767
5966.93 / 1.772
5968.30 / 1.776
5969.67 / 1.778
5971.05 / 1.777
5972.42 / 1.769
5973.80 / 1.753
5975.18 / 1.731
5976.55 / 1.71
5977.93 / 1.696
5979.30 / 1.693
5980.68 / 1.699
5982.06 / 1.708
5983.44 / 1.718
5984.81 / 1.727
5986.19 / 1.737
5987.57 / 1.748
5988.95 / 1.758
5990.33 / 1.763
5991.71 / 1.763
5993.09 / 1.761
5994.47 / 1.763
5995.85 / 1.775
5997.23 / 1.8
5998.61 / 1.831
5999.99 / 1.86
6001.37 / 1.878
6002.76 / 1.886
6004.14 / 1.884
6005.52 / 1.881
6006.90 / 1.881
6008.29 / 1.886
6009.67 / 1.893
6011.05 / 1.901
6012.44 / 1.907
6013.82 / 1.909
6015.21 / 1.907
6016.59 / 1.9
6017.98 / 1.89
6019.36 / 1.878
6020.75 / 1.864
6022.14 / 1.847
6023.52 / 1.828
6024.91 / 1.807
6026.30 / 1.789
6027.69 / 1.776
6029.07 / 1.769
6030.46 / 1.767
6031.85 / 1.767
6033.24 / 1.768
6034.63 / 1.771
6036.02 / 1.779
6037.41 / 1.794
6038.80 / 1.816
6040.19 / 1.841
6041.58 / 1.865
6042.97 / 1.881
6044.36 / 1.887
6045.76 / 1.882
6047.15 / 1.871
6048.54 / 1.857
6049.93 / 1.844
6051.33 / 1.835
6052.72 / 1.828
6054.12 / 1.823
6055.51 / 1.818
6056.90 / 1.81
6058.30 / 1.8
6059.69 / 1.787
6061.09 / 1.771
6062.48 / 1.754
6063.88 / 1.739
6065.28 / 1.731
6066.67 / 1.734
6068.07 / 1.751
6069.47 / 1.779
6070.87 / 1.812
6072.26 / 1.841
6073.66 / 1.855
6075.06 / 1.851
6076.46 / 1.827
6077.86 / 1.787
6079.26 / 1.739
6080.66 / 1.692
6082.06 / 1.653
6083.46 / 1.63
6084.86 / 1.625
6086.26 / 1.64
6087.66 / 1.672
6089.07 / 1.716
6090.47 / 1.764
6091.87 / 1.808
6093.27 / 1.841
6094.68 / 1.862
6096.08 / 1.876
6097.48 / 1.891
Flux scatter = 0.010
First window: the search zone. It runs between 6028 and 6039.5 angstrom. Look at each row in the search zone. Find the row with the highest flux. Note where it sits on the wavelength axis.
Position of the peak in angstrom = 6038.80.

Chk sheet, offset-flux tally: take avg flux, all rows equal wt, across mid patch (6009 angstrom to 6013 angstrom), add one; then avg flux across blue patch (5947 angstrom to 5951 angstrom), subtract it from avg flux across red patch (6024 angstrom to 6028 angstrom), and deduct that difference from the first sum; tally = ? 2.83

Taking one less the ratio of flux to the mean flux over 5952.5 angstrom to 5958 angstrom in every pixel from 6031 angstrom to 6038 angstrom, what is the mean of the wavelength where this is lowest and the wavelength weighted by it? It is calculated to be 6036.1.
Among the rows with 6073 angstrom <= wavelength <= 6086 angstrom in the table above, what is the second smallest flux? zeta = 1.63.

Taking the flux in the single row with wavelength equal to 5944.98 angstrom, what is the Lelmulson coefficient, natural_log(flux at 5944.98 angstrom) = 0.56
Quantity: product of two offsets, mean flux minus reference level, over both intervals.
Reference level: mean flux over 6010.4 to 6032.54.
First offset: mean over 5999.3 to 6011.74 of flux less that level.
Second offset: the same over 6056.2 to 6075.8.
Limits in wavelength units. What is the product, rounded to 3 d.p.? -0.002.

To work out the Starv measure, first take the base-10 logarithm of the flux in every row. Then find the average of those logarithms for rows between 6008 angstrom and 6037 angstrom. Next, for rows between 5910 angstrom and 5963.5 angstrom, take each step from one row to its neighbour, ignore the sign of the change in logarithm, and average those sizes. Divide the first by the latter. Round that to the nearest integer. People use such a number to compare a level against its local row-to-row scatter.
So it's 49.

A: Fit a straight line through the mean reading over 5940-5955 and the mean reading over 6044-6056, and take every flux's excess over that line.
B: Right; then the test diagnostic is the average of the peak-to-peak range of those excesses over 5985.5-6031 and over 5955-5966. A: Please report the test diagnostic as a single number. 0.134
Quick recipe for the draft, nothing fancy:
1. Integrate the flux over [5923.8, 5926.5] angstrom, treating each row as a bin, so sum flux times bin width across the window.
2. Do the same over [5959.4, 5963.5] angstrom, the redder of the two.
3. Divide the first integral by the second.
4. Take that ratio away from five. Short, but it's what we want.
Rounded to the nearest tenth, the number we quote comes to 4.3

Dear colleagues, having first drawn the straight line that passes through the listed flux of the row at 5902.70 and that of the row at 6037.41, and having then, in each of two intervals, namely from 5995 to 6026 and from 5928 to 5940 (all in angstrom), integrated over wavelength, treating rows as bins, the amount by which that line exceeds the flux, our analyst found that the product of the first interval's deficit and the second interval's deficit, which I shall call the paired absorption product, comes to 11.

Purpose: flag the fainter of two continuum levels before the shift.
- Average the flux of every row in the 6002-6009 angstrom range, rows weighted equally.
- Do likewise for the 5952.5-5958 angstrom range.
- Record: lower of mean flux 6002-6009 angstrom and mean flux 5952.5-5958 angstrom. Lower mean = 1.65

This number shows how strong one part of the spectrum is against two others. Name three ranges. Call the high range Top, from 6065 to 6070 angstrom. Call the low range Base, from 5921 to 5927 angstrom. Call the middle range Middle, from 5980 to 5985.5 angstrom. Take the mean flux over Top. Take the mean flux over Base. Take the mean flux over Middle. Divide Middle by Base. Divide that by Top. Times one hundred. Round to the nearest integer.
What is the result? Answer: 54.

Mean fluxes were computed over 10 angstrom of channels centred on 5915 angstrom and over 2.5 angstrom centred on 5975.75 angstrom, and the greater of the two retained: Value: 1.76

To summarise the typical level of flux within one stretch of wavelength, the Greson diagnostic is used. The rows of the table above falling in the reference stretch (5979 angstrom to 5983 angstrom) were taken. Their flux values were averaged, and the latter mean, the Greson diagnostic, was 1.70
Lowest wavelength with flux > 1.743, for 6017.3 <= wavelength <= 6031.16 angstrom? 6017.98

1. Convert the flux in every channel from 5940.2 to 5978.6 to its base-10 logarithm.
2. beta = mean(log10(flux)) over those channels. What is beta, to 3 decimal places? 0.236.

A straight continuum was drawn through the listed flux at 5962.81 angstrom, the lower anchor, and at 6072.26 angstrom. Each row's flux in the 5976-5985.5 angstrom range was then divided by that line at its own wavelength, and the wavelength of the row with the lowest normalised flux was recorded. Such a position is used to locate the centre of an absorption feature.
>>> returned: 5979.30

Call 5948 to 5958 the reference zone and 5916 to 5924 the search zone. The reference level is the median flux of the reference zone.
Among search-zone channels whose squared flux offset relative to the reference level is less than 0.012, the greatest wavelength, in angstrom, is 5921.76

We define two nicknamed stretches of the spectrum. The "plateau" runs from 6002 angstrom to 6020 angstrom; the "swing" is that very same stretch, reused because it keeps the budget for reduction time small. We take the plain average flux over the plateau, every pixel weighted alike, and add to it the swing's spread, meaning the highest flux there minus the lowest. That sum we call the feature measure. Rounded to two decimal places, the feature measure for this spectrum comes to 1.92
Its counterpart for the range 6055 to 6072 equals 1.86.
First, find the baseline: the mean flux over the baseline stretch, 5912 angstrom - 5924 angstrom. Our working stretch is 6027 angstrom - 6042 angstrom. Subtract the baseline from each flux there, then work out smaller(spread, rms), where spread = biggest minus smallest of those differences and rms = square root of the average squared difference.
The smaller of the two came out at 0.043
